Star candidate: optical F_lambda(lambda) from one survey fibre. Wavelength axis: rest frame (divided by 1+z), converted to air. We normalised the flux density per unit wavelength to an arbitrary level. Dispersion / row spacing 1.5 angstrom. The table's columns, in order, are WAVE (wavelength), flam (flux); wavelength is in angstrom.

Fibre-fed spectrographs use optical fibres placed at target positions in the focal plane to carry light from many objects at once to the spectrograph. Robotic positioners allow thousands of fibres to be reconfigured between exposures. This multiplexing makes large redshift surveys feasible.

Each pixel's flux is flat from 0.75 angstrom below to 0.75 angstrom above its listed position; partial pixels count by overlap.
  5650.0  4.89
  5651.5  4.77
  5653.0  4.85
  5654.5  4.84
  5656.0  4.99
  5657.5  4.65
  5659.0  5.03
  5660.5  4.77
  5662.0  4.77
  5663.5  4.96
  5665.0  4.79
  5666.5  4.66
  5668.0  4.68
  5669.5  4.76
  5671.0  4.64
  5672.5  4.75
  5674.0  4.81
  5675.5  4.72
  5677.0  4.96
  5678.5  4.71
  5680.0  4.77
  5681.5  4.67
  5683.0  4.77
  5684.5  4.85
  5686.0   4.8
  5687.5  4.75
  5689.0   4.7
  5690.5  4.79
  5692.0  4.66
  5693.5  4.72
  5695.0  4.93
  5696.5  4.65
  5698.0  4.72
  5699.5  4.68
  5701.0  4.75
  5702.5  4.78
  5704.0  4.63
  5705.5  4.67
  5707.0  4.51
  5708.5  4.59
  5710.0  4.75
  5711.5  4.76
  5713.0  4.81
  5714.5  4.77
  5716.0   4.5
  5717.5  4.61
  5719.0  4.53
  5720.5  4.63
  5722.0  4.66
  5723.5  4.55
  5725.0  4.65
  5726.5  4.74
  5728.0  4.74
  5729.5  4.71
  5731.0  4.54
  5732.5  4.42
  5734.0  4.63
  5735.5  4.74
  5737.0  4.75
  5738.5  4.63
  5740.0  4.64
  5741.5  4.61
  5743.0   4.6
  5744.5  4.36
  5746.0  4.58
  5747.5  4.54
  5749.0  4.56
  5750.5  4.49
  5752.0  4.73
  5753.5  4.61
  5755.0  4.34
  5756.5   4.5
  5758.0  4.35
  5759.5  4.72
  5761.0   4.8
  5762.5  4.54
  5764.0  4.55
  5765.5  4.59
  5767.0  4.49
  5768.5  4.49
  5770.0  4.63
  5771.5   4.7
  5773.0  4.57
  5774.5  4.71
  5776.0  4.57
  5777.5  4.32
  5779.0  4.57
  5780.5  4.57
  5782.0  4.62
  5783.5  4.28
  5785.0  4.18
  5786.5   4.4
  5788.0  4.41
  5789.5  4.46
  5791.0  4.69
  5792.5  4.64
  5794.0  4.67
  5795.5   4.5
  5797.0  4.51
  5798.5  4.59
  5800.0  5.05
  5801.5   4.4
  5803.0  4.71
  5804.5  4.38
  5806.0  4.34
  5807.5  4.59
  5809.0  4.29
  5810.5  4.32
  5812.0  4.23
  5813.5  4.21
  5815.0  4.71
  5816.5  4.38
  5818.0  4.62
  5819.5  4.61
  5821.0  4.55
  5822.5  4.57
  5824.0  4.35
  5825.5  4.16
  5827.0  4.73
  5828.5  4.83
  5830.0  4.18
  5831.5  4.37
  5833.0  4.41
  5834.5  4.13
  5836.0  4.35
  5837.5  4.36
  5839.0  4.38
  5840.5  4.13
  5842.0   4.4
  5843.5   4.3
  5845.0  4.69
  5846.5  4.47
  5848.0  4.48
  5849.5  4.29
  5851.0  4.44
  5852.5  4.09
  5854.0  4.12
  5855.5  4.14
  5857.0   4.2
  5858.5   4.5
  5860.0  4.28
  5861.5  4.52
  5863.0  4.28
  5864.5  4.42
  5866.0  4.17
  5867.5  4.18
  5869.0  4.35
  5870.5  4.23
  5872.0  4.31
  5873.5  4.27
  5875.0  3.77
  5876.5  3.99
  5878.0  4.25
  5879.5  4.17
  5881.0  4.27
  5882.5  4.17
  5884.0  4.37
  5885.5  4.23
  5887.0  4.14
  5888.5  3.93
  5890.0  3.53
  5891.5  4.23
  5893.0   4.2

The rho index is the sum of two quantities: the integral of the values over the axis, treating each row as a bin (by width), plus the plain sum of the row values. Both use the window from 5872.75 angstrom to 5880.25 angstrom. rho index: 51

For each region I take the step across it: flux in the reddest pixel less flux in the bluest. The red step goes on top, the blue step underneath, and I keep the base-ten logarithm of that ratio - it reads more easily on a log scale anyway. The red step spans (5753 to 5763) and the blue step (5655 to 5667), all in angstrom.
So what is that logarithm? -0.7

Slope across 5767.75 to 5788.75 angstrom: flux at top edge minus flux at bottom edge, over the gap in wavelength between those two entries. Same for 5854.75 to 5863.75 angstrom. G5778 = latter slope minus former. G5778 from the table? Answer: 0.023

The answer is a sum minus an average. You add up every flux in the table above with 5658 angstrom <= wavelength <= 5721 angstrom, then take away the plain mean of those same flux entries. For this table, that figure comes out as 194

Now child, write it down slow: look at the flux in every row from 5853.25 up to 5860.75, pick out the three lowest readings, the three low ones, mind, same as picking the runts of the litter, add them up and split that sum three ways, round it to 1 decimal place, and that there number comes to 4.2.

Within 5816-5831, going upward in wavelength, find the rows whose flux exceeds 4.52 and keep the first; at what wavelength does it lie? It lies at 5818.0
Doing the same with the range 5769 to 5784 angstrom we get 5770.0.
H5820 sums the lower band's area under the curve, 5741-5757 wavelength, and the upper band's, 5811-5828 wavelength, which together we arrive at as 149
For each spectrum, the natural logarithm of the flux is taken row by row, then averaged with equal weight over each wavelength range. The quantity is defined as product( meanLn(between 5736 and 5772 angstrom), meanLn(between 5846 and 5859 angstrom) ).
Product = 2.22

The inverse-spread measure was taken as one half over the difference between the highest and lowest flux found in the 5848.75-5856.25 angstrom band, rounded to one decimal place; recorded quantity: 1.4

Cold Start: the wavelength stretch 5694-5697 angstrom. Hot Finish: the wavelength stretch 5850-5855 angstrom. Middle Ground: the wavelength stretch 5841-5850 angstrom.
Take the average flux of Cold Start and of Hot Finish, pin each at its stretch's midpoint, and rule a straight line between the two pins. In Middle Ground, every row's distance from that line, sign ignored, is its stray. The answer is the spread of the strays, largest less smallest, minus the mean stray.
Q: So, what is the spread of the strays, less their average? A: 0.20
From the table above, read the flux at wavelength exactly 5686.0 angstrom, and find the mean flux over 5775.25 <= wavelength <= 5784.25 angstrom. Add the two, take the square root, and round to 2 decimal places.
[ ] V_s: 3.05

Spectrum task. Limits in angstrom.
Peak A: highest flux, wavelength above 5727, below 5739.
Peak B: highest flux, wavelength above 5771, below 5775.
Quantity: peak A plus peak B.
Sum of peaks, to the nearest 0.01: 9.46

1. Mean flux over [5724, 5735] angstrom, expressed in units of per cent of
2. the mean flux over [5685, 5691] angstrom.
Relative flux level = 97.3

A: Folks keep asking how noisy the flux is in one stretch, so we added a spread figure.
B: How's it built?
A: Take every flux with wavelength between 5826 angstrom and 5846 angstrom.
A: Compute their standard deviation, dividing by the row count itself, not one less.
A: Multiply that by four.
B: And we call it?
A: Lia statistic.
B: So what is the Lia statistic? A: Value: 0.85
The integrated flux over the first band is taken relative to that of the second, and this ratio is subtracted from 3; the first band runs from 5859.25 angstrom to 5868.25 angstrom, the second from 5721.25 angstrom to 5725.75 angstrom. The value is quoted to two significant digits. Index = 1.1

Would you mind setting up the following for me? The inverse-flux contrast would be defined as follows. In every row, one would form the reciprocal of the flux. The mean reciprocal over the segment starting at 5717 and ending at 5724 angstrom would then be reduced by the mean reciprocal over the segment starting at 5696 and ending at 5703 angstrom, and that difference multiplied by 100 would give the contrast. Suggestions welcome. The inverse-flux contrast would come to 0.55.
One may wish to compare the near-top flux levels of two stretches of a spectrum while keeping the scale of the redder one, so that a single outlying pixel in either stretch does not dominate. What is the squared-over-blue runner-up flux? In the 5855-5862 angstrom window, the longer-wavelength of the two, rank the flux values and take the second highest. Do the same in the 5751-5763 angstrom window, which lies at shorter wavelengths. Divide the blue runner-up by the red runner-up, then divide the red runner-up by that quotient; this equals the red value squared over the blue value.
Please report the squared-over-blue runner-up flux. 4.28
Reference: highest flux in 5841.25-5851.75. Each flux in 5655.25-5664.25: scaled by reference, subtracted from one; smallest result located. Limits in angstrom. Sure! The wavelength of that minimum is 5659.0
